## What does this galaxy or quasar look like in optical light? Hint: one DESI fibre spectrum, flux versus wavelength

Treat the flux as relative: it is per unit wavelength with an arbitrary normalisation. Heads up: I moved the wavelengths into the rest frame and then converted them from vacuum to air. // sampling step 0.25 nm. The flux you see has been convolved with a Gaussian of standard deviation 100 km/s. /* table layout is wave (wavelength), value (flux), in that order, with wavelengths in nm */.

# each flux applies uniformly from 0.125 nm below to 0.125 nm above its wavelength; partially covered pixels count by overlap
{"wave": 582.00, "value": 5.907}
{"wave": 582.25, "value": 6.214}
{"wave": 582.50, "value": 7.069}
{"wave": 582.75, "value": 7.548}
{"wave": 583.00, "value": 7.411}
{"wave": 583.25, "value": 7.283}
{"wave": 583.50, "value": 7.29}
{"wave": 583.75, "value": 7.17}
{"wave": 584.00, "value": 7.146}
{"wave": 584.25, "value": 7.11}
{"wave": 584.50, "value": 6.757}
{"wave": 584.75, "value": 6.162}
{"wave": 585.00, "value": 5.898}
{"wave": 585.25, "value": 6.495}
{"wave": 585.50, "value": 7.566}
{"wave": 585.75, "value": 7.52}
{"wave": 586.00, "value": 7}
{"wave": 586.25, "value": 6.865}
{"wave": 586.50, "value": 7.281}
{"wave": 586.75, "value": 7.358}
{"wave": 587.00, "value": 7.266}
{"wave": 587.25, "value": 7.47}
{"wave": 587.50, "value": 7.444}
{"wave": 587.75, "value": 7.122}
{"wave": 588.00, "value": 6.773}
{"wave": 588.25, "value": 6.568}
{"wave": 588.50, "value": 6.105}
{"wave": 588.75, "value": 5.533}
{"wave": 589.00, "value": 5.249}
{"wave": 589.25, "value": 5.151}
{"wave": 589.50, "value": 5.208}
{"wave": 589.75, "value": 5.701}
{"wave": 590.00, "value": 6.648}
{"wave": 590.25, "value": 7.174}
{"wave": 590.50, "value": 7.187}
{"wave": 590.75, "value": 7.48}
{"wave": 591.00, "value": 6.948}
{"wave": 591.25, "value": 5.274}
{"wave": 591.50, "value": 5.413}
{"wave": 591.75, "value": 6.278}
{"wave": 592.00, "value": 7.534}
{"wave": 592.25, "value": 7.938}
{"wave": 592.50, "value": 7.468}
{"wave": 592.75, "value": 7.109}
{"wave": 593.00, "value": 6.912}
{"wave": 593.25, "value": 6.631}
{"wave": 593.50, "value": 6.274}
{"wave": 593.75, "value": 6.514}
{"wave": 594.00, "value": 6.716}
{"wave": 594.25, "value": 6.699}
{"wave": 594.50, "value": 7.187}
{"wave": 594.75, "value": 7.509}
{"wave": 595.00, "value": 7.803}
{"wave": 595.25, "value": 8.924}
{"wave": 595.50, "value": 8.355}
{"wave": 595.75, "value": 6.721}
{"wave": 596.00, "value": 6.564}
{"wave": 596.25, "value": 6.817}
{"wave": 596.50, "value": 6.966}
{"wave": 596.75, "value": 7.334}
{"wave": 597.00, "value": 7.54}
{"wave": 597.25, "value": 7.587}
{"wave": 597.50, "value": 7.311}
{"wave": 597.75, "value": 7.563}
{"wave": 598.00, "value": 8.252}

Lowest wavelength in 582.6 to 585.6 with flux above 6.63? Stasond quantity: 582.75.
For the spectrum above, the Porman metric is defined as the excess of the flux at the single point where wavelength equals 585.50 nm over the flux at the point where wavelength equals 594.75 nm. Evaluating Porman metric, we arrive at 0.1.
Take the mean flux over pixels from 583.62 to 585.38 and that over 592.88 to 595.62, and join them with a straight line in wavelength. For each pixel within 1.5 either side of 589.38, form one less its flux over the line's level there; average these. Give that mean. 0.10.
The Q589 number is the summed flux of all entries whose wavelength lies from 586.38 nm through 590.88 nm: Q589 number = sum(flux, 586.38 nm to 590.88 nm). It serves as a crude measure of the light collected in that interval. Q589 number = 119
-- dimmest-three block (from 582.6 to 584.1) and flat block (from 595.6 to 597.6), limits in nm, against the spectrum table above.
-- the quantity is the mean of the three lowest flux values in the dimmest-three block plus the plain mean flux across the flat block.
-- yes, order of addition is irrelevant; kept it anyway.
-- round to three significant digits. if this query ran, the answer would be 14.3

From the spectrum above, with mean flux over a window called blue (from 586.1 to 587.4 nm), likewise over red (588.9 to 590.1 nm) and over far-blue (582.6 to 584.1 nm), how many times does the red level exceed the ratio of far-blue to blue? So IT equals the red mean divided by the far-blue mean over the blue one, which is 5.5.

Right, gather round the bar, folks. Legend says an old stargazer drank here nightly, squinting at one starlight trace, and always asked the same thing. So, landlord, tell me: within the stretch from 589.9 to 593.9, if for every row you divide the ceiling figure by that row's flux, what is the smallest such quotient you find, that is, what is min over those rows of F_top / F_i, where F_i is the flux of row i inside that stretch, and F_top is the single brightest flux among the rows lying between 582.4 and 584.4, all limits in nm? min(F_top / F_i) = 0.95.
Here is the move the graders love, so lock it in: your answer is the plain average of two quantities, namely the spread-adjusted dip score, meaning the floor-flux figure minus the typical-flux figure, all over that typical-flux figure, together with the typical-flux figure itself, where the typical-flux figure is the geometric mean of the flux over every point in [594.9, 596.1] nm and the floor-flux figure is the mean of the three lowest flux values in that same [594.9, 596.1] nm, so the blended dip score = 3.8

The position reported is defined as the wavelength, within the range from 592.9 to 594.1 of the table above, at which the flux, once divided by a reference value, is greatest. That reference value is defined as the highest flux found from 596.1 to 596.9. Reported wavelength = 593.00 nm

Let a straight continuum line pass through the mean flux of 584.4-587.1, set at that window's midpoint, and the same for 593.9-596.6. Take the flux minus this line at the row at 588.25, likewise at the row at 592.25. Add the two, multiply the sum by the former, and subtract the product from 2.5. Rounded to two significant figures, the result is 2.6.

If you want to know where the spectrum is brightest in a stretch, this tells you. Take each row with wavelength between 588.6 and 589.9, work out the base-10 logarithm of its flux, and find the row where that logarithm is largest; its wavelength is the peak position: 589.75 nm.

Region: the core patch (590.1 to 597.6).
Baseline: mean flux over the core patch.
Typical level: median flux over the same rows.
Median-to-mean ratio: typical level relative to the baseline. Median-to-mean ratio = 1.01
